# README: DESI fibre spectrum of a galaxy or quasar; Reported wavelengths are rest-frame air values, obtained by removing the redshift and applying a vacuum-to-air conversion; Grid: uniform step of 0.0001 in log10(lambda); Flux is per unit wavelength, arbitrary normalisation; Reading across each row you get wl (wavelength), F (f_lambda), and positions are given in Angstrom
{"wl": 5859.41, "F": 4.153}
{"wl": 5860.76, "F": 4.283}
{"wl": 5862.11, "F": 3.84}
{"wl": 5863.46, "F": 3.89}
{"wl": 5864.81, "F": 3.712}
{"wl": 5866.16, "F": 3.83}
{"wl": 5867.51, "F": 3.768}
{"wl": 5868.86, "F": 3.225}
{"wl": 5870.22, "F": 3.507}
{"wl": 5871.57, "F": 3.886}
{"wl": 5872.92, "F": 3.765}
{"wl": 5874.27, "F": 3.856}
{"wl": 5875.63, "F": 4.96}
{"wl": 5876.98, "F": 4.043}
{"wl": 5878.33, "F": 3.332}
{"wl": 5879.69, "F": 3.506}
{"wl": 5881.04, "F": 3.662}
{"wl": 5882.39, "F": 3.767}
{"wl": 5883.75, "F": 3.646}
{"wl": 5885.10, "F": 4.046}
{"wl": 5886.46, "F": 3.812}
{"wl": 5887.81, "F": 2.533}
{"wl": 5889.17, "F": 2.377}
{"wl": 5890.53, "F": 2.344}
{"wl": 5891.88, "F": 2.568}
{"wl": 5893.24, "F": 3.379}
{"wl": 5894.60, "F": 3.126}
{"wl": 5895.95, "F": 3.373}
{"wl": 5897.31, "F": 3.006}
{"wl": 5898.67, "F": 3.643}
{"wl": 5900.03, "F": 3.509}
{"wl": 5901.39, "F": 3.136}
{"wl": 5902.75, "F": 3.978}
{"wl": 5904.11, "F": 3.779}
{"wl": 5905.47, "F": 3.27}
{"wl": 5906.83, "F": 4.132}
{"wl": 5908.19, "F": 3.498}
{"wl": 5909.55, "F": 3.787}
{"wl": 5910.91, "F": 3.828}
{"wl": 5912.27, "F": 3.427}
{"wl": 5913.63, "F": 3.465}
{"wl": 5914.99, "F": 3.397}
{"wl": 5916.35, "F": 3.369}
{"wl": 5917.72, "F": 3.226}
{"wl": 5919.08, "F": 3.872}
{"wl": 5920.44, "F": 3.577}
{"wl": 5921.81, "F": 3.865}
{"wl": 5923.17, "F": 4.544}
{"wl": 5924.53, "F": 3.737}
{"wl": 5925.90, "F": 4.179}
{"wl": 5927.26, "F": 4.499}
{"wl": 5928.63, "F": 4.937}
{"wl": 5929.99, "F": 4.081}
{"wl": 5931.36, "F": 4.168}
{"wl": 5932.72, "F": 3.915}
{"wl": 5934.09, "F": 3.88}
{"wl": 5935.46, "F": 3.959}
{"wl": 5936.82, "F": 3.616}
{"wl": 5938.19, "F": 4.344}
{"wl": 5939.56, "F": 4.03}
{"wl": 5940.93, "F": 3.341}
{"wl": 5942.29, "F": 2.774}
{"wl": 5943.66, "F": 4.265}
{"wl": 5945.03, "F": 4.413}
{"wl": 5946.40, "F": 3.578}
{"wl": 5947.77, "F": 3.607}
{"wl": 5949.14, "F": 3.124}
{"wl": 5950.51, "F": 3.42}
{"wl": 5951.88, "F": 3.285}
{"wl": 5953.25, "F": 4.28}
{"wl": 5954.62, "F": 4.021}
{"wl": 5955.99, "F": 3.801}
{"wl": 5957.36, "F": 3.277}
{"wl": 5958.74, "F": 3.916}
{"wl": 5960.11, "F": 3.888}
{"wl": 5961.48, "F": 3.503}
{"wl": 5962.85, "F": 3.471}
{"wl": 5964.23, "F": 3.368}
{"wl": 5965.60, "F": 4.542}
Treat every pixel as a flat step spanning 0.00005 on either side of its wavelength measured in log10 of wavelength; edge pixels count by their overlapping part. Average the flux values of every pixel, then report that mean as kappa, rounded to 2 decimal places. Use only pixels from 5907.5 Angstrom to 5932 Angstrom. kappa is 3.86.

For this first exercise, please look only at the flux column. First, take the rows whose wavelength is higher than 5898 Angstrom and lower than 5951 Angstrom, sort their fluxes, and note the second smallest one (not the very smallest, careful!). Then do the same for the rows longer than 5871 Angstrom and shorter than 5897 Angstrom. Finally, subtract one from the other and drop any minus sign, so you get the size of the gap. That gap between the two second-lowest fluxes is 0.75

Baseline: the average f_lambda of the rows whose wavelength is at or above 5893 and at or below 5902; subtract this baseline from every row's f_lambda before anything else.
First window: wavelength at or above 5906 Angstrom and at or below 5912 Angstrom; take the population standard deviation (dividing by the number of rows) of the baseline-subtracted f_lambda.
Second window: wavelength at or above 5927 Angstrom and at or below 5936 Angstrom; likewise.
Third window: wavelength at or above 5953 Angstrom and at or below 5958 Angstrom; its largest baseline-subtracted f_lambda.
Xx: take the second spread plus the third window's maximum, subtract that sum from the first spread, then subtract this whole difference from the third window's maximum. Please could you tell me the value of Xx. 2.1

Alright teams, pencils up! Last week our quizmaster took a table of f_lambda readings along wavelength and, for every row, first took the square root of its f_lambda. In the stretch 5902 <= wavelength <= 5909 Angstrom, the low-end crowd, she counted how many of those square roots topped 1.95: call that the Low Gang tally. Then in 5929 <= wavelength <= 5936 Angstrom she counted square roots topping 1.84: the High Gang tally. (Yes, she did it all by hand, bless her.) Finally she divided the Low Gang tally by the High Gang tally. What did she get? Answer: 0.40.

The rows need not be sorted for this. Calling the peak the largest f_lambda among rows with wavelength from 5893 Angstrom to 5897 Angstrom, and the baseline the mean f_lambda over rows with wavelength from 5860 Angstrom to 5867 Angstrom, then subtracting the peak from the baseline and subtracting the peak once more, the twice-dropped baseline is -2.8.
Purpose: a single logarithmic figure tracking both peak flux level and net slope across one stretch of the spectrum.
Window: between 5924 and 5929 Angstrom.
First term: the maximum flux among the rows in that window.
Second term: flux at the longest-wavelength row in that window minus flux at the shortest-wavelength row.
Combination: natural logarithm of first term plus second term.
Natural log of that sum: 1.81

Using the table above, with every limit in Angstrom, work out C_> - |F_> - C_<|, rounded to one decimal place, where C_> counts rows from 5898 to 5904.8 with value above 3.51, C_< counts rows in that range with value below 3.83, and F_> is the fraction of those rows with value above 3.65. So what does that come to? -0.6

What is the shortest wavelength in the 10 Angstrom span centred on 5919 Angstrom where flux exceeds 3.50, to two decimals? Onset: 5919.08 Angstrom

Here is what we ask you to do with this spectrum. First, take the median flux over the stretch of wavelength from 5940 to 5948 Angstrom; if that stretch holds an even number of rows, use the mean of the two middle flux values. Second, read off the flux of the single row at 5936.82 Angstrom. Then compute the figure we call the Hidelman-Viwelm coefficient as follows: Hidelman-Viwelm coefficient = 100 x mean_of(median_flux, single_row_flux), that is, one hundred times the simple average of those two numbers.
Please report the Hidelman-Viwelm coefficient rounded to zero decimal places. 360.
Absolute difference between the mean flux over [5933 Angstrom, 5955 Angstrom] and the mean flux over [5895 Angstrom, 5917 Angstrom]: 0.21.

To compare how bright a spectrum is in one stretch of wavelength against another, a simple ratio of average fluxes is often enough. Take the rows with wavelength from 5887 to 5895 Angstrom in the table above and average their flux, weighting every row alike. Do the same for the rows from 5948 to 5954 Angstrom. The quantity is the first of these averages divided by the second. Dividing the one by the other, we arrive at 0.77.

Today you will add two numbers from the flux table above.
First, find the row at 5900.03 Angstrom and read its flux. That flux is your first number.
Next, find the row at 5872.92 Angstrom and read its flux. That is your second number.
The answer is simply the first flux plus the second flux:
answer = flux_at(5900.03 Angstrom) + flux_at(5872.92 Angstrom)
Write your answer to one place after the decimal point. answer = 7.3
